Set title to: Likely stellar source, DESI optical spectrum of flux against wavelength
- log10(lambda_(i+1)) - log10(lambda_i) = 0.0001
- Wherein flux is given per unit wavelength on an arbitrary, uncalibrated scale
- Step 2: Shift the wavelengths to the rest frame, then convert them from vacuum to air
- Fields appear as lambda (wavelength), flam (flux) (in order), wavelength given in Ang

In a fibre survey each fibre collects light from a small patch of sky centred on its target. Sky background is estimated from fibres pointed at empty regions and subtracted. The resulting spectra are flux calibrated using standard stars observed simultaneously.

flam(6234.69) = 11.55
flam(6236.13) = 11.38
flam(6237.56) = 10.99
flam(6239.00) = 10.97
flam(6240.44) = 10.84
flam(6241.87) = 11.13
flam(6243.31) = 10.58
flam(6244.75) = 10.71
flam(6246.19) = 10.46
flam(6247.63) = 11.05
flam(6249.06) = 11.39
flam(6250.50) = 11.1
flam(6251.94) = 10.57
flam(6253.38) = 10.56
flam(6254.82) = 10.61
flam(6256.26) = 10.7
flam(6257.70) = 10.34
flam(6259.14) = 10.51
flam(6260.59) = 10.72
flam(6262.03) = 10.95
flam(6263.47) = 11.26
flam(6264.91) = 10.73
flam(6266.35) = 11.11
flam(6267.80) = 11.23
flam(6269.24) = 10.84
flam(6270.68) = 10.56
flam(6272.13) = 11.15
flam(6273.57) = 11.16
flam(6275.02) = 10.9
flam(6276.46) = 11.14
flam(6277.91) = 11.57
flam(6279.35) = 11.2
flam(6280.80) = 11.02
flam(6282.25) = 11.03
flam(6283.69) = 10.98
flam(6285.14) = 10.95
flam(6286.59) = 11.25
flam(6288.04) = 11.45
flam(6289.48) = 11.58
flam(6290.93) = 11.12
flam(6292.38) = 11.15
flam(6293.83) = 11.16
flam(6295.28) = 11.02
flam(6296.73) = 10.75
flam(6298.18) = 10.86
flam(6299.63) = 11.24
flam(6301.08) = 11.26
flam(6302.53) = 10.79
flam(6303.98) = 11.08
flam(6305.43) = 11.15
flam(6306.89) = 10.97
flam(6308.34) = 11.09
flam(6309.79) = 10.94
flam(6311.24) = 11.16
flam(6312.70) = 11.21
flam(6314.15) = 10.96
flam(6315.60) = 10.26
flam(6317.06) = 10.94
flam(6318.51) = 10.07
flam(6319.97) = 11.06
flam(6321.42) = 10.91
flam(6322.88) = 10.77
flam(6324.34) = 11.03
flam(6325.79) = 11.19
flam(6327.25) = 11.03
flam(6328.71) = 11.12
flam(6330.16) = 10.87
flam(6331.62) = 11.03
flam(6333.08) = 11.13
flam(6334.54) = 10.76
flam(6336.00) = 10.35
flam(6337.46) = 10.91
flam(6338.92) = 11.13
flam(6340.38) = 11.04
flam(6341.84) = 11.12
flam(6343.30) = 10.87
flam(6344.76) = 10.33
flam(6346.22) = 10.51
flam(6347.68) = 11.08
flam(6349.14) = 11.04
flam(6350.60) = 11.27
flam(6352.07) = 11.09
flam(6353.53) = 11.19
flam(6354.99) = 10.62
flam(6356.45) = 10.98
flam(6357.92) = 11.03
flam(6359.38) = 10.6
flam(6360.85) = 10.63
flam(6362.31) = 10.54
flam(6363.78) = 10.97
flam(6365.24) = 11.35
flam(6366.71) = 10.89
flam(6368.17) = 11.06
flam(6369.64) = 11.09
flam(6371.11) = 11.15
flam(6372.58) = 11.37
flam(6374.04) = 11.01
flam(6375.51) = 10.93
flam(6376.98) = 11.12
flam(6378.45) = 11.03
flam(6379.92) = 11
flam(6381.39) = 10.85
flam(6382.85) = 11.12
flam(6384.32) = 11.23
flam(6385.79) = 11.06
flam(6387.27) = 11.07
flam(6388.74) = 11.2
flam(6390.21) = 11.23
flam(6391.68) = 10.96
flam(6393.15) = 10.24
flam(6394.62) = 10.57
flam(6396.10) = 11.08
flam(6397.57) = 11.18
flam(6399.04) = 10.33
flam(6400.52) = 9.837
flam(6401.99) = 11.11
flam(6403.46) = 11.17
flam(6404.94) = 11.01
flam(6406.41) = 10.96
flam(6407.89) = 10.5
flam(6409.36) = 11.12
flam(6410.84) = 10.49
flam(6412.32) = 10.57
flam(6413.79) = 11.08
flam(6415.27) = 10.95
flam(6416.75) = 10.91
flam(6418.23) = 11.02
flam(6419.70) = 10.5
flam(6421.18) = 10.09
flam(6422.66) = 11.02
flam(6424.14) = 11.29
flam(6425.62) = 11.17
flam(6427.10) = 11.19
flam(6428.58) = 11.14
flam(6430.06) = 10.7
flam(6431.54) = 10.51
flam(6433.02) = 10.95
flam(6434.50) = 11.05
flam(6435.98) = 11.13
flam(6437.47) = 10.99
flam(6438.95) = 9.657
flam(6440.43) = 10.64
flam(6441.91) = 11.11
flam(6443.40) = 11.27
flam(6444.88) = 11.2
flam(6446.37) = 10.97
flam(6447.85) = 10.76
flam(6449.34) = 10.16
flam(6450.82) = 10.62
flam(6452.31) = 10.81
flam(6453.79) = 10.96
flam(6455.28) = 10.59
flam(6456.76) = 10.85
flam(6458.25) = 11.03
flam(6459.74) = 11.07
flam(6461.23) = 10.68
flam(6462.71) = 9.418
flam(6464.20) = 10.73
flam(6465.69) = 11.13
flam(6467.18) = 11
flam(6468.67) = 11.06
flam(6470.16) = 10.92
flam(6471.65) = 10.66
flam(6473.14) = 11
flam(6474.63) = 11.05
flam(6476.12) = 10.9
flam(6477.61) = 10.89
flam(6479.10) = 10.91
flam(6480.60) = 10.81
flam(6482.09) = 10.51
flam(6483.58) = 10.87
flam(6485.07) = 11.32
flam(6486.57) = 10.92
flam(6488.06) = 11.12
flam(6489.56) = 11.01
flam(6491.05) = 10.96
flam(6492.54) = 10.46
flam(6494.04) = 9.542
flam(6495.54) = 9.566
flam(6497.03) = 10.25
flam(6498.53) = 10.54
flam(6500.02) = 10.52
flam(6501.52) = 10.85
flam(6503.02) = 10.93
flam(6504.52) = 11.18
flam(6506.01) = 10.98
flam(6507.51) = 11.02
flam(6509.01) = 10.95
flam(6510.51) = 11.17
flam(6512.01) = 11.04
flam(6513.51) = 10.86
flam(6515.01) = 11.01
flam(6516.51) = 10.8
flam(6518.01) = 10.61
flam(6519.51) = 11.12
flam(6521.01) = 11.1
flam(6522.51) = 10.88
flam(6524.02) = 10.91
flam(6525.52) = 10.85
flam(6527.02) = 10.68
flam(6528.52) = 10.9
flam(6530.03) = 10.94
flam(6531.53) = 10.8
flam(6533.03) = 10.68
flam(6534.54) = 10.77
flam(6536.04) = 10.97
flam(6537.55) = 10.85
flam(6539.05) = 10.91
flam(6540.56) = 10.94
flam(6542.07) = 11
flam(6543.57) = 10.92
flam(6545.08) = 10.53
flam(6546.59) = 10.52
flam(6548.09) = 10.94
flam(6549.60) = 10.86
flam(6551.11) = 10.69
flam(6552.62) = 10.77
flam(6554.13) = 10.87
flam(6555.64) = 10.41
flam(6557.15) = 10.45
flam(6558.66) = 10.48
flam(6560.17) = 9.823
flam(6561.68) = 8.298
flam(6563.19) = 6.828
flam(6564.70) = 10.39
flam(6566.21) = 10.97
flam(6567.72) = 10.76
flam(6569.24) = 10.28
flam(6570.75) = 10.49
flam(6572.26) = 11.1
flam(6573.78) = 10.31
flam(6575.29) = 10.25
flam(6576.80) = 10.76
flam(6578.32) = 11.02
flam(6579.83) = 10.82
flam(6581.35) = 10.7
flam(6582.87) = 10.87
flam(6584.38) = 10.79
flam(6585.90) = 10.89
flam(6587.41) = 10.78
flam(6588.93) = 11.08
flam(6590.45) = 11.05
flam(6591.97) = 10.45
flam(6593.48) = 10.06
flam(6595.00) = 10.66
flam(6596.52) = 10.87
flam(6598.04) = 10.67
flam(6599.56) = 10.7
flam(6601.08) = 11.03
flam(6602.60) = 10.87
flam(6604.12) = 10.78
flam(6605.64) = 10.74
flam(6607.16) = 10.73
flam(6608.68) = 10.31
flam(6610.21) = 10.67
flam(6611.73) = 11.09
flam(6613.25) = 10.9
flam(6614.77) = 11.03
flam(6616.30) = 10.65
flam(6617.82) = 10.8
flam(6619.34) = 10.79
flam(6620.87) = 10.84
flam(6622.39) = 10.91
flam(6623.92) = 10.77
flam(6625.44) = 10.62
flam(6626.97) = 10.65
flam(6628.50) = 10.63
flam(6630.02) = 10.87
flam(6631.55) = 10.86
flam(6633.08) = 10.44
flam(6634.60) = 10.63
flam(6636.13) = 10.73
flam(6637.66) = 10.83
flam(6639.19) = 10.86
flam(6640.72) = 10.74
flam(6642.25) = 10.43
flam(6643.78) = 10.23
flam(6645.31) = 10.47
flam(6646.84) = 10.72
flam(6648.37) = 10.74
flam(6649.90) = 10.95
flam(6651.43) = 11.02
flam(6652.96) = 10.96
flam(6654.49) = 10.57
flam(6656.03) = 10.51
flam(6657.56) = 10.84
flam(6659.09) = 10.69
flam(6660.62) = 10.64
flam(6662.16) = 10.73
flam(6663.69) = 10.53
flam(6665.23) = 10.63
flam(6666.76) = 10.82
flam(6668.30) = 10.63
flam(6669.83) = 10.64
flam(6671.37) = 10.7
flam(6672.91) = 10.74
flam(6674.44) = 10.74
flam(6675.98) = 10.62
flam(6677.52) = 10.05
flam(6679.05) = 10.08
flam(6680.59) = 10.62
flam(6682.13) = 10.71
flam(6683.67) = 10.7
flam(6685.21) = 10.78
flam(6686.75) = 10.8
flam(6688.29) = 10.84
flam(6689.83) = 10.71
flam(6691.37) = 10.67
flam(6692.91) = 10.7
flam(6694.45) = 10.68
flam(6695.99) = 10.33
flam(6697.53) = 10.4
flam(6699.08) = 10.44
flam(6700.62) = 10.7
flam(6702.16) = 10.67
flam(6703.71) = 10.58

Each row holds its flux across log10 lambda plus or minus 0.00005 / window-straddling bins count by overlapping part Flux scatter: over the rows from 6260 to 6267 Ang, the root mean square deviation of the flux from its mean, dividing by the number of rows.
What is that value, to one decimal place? 0.2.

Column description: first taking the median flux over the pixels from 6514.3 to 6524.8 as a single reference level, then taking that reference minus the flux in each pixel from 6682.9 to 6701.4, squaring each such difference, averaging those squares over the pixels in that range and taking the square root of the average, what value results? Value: 0.307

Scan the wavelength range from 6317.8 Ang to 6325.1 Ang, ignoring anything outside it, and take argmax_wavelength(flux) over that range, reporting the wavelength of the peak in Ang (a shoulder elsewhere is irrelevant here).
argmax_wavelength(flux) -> 6319.97 Ang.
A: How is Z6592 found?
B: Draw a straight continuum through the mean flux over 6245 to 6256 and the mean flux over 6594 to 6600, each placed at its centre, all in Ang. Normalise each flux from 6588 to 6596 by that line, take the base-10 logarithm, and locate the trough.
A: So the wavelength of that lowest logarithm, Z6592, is 6593.48 Ang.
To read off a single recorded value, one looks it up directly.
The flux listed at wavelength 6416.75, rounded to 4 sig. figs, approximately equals 10.91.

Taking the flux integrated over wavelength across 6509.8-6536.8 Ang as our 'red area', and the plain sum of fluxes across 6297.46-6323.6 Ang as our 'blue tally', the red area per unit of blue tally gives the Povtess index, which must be 1.50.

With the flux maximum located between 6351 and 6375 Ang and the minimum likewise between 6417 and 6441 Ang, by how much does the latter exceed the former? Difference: -1.71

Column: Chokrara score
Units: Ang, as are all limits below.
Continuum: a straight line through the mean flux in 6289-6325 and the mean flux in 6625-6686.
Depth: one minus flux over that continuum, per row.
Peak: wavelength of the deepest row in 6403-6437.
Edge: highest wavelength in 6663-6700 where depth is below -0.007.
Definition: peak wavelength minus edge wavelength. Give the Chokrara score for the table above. -271.7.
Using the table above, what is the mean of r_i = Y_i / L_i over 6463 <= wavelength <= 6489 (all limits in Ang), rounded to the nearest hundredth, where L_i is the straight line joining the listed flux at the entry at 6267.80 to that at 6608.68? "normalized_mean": 1.02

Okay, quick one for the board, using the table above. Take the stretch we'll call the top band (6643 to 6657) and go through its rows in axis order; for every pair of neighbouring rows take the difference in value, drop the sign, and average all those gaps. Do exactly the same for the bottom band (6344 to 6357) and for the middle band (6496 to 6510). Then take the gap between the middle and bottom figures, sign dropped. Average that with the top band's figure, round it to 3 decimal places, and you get 0.141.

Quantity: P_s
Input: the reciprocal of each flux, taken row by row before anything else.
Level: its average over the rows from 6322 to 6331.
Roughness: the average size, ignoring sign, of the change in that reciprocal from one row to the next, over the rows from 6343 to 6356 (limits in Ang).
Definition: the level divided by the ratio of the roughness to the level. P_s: 3.2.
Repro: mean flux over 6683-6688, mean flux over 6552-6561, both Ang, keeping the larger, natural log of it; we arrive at 2.38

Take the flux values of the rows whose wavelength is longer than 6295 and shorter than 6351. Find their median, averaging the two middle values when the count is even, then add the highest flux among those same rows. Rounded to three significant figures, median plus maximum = 22.3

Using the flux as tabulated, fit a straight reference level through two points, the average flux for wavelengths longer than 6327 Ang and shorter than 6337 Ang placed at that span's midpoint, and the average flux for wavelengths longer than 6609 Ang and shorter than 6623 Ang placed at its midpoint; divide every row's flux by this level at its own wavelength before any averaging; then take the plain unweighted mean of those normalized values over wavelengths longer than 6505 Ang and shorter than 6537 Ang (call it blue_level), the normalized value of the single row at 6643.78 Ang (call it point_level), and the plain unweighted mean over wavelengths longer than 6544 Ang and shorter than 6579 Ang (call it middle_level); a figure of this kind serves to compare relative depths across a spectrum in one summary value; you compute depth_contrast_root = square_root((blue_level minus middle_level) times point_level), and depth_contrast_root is 0.22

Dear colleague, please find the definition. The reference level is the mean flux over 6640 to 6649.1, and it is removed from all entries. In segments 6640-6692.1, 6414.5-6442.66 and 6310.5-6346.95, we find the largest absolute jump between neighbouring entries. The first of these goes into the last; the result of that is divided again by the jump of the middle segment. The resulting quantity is 1.3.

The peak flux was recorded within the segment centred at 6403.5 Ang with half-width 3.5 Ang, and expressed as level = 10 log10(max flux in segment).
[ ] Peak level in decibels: 10.5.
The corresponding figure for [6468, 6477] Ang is 10.4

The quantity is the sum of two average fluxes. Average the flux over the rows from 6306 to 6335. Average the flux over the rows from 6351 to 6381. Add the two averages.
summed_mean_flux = 21.9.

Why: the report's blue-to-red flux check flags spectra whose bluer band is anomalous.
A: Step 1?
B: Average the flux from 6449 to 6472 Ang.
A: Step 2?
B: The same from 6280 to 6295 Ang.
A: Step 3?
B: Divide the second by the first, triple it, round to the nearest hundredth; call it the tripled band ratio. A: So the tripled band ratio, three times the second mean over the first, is 3.12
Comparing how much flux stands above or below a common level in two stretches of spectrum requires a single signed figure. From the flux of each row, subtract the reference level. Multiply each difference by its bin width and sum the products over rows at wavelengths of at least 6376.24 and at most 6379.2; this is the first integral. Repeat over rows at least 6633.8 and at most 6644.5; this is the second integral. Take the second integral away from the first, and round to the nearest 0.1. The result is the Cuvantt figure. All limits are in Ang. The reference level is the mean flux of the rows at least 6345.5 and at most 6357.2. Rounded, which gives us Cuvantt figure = 3.9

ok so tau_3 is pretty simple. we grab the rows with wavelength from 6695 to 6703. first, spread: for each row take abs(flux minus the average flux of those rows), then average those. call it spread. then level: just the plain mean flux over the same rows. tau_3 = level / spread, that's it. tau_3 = 74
